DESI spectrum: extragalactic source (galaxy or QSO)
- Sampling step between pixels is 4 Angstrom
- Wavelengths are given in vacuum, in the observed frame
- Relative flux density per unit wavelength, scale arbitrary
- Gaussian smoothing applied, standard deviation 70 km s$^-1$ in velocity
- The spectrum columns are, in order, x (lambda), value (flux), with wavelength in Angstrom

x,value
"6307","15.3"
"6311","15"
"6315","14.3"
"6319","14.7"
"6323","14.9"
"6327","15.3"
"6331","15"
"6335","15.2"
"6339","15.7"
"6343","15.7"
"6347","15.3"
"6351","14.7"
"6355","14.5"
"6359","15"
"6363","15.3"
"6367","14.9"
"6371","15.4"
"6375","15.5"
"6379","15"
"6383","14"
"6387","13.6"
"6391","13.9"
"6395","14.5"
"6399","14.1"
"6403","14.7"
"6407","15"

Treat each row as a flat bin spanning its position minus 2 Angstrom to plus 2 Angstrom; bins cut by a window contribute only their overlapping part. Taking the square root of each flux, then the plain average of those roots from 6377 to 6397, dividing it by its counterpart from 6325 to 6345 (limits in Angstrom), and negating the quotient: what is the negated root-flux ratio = -0.96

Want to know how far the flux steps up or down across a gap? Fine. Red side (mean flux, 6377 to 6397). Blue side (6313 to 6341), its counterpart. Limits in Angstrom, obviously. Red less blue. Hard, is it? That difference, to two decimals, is -0.81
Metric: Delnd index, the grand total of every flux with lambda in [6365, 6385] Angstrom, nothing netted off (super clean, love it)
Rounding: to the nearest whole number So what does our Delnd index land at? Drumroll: 75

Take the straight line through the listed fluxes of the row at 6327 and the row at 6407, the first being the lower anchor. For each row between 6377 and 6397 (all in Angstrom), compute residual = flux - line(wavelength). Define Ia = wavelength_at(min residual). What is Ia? 6387 Angstrom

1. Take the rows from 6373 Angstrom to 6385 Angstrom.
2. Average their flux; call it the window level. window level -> 14.8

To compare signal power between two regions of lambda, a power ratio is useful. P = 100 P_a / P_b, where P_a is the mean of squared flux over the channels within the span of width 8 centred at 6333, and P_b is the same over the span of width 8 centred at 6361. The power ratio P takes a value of 99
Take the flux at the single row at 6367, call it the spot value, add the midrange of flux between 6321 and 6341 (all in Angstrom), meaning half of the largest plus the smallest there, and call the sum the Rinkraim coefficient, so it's 30.2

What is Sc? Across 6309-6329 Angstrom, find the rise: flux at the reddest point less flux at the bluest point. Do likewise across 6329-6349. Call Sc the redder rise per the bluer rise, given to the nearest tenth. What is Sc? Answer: 1.0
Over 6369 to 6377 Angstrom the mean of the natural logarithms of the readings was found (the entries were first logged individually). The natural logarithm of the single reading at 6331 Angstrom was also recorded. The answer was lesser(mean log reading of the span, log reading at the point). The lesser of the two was 2.71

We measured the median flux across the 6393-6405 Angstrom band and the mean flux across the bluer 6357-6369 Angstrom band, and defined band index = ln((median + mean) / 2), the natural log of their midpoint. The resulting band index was 2.69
